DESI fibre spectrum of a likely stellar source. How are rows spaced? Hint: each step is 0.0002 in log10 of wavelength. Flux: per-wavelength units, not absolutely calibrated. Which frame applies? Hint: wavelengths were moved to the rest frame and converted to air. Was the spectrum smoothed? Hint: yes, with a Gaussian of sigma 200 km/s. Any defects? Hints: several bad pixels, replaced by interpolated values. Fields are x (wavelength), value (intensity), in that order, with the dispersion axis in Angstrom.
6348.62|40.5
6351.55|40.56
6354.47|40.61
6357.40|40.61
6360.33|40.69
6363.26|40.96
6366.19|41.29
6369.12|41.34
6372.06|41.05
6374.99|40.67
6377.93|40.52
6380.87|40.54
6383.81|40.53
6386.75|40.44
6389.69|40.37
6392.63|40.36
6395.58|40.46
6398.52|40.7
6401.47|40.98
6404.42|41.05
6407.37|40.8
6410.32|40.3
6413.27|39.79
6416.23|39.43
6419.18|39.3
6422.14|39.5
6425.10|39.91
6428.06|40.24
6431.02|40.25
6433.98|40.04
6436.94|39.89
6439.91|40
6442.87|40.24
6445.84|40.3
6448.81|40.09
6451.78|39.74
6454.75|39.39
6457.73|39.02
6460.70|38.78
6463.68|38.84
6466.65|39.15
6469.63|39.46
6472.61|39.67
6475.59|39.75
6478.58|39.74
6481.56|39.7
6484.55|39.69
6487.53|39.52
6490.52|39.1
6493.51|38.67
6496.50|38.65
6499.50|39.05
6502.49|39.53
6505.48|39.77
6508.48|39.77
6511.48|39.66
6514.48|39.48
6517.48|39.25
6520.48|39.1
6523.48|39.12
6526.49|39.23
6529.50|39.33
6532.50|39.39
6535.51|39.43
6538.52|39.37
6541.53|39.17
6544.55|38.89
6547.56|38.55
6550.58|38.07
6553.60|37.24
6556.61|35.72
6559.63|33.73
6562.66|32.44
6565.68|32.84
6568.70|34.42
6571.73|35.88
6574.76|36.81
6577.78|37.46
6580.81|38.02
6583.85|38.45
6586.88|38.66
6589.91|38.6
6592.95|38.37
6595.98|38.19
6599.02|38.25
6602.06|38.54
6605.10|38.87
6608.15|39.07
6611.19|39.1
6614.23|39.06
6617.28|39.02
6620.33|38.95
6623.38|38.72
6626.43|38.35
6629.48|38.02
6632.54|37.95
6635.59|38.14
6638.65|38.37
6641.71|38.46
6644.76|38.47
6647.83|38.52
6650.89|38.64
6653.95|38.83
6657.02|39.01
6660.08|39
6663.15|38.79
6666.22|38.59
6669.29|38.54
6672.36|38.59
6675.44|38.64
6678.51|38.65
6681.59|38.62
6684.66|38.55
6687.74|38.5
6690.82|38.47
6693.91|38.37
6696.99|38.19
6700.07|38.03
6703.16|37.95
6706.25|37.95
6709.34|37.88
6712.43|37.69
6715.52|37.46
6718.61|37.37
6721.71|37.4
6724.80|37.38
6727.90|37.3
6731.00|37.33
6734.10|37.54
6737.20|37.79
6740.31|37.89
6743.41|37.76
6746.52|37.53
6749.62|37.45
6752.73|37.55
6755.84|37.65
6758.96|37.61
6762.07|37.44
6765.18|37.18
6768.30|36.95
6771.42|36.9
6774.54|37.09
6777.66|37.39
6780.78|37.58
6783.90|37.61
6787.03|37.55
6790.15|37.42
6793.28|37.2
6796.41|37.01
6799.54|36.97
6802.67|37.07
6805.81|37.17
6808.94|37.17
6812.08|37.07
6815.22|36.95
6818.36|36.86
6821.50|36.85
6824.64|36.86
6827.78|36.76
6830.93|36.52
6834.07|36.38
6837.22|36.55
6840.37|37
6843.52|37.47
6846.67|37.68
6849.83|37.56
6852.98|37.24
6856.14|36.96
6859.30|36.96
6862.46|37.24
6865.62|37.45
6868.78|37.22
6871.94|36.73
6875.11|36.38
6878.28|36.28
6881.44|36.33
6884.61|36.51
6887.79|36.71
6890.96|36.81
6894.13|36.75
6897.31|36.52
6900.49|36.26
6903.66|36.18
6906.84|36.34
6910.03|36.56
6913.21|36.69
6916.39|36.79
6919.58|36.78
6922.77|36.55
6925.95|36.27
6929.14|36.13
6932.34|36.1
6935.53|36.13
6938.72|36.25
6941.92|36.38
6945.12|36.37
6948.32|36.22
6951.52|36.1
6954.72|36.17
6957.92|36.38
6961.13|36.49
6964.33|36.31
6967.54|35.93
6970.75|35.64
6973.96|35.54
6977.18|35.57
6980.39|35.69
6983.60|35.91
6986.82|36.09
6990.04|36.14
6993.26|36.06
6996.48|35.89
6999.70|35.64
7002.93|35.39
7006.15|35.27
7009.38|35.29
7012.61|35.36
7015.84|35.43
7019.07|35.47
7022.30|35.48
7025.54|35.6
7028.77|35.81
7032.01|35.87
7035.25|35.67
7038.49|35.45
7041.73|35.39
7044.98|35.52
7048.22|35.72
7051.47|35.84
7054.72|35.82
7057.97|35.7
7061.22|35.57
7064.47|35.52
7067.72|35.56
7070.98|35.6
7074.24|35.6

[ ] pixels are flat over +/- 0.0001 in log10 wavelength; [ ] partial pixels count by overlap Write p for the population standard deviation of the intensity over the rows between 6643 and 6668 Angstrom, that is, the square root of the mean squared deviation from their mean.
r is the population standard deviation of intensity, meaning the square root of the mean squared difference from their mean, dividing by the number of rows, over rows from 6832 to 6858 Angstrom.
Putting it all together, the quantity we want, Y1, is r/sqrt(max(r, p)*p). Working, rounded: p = 0.20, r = 0.44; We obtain 1.50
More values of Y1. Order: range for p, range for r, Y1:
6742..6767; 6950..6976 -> 1.41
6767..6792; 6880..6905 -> 0.82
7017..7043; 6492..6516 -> 1.63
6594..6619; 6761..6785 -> 0.73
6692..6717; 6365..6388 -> 1.15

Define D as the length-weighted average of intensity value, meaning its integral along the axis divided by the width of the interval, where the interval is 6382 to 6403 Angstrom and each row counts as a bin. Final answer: 40.6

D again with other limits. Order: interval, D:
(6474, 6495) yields 39.5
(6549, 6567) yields 35.0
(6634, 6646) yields 38.4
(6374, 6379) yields 40.6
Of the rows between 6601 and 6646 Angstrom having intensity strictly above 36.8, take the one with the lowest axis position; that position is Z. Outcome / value 6602.06 Angstrom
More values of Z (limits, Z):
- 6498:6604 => 6499.50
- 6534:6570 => 6535.51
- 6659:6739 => 6660.08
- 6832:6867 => 6840.37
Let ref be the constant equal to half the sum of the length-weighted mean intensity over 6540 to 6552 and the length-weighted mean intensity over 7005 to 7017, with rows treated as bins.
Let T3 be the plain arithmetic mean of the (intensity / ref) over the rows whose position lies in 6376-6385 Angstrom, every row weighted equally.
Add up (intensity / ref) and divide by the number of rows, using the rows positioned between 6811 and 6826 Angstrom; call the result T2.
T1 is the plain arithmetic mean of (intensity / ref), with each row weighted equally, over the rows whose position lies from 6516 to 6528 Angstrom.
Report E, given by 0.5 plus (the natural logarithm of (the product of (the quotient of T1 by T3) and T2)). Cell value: 0.46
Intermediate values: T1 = 1.06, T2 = 1.00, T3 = 1.10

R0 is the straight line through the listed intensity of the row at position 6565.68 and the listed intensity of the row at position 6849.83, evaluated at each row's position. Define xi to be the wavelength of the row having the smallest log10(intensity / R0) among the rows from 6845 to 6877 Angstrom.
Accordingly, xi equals 6875.11 Angstrom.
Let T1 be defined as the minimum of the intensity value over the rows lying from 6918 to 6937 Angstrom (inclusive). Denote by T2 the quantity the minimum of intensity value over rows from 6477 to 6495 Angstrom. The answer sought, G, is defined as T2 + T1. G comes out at 74.8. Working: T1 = 36.1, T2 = 38.67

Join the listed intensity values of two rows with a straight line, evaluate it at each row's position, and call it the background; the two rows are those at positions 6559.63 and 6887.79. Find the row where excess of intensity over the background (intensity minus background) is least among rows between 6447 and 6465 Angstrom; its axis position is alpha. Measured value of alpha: 6460.70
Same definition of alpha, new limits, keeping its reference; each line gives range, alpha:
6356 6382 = 6380.87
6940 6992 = 6973.96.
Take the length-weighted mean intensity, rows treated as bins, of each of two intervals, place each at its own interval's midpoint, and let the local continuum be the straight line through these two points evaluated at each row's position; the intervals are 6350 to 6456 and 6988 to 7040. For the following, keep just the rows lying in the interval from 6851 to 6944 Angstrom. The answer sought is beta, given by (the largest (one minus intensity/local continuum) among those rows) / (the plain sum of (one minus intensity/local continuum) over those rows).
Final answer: -0.2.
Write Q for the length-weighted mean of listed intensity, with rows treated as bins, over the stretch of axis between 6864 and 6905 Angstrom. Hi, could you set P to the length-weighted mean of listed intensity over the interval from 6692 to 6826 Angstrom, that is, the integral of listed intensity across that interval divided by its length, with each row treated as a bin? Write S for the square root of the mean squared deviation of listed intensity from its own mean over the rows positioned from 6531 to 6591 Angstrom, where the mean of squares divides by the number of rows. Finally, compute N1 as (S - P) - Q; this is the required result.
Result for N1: -72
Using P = 37.4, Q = 36.6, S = 2.19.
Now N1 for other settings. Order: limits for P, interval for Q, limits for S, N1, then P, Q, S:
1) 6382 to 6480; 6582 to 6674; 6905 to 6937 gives -78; 40.0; 38.6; 0.26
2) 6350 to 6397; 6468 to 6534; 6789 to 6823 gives -80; 40.7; 39.4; 0.16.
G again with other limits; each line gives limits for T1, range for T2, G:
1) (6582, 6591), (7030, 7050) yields 73.8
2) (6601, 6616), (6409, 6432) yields 77.8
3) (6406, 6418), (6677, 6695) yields 77.8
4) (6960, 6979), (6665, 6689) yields 74.0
